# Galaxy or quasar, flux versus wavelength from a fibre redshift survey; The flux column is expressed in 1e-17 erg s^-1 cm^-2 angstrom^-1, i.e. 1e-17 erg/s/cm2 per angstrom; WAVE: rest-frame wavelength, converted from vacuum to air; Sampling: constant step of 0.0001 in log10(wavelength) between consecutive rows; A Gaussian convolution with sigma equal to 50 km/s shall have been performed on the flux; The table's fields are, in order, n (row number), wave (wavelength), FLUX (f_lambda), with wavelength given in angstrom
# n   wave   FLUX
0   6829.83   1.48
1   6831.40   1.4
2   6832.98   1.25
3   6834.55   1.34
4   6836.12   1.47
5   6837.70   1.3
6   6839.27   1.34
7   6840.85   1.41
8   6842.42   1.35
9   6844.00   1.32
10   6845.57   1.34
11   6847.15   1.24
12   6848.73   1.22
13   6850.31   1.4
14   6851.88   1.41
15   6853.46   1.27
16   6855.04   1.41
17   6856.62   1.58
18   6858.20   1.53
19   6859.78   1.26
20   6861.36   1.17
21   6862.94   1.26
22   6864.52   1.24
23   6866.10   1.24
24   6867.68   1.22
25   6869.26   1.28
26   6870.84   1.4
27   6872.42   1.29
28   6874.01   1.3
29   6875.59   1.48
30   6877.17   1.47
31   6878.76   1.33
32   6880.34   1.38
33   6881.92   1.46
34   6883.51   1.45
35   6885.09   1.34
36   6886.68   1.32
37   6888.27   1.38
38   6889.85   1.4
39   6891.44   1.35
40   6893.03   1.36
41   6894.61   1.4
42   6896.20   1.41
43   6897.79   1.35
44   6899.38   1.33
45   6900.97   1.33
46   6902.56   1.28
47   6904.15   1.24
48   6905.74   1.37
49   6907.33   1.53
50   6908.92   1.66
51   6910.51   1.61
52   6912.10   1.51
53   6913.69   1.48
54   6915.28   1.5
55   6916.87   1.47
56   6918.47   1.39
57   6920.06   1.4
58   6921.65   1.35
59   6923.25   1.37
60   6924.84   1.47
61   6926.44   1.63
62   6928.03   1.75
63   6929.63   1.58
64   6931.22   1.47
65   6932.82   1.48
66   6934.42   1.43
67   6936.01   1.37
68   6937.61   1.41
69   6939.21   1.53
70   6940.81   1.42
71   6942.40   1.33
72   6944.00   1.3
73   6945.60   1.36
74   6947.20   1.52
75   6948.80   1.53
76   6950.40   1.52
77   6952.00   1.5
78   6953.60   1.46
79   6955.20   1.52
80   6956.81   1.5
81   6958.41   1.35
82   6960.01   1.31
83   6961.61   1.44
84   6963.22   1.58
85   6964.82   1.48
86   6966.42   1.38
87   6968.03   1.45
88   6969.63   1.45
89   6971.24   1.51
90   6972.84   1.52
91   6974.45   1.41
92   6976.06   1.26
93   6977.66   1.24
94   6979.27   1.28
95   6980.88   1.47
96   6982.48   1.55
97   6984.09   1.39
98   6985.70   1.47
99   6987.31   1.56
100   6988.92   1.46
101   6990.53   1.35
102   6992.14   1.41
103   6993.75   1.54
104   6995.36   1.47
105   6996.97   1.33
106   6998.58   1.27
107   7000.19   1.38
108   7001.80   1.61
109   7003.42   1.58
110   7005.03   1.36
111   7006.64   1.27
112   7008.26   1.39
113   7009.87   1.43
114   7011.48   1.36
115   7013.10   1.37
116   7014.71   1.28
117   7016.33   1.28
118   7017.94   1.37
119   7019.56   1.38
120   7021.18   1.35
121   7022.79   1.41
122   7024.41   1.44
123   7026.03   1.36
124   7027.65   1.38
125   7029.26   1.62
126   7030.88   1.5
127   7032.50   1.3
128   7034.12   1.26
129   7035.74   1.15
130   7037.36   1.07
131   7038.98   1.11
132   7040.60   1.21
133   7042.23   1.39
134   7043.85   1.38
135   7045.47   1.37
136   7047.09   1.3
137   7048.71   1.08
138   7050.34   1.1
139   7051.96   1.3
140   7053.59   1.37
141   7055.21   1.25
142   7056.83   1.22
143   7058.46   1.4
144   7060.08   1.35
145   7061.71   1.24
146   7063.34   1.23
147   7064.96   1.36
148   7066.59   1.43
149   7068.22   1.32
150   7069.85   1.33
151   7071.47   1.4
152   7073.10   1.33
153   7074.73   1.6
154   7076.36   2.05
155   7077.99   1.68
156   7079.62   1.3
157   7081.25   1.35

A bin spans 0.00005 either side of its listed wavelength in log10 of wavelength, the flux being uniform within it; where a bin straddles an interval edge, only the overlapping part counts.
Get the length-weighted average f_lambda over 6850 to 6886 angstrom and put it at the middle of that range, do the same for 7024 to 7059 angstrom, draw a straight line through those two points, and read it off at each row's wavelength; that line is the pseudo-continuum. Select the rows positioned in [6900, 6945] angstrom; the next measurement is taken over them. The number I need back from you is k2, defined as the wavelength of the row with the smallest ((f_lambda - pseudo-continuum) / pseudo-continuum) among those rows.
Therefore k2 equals 6904.15 angstrom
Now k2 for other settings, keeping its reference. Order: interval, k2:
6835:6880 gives 6861.36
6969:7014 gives 6977.66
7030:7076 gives 7037.36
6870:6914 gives 6904.15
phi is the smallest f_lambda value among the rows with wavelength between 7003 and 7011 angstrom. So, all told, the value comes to 1.27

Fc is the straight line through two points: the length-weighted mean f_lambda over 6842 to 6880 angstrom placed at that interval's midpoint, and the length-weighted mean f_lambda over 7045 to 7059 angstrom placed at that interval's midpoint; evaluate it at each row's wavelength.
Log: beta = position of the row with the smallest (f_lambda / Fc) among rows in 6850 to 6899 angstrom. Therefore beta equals 6861.36 angstrom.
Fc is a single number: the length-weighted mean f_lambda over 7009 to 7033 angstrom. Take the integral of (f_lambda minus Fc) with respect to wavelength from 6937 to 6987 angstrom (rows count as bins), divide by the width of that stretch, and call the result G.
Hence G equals 0.045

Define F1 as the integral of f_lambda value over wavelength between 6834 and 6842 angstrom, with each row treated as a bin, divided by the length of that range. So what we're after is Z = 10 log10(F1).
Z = 1.4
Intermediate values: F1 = 1.37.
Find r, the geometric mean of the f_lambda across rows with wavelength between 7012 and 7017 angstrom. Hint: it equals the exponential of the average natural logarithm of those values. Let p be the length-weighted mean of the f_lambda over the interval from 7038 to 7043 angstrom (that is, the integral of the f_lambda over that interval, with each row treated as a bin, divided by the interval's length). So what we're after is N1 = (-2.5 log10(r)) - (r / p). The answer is -1.36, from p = 1.23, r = 1.31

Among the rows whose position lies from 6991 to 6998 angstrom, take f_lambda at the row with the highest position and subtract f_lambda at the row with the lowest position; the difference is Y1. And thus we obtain -0.08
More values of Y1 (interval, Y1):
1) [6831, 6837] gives 0.07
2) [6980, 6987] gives 0.00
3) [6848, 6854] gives 0.05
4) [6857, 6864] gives -0.27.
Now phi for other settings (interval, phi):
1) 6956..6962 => 1.31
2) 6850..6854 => 1.27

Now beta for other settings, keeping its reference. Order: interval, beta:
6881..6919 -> 6904.15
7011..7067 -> 7037.36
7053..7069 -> 7056.83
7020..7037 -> 7035.74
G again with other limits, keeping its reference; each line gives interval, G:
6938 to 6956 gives 0.062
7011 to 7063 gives -0.080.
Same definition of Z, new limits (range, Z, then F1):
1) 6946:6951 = 1.8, 1.51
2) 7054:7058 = 1.0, 1.26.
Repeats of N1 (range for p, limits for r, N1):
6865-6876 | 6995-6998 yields -1.43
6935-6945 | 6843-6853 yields -1.25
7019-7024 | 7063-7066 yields -1.21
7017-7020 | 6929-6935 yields -1.52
